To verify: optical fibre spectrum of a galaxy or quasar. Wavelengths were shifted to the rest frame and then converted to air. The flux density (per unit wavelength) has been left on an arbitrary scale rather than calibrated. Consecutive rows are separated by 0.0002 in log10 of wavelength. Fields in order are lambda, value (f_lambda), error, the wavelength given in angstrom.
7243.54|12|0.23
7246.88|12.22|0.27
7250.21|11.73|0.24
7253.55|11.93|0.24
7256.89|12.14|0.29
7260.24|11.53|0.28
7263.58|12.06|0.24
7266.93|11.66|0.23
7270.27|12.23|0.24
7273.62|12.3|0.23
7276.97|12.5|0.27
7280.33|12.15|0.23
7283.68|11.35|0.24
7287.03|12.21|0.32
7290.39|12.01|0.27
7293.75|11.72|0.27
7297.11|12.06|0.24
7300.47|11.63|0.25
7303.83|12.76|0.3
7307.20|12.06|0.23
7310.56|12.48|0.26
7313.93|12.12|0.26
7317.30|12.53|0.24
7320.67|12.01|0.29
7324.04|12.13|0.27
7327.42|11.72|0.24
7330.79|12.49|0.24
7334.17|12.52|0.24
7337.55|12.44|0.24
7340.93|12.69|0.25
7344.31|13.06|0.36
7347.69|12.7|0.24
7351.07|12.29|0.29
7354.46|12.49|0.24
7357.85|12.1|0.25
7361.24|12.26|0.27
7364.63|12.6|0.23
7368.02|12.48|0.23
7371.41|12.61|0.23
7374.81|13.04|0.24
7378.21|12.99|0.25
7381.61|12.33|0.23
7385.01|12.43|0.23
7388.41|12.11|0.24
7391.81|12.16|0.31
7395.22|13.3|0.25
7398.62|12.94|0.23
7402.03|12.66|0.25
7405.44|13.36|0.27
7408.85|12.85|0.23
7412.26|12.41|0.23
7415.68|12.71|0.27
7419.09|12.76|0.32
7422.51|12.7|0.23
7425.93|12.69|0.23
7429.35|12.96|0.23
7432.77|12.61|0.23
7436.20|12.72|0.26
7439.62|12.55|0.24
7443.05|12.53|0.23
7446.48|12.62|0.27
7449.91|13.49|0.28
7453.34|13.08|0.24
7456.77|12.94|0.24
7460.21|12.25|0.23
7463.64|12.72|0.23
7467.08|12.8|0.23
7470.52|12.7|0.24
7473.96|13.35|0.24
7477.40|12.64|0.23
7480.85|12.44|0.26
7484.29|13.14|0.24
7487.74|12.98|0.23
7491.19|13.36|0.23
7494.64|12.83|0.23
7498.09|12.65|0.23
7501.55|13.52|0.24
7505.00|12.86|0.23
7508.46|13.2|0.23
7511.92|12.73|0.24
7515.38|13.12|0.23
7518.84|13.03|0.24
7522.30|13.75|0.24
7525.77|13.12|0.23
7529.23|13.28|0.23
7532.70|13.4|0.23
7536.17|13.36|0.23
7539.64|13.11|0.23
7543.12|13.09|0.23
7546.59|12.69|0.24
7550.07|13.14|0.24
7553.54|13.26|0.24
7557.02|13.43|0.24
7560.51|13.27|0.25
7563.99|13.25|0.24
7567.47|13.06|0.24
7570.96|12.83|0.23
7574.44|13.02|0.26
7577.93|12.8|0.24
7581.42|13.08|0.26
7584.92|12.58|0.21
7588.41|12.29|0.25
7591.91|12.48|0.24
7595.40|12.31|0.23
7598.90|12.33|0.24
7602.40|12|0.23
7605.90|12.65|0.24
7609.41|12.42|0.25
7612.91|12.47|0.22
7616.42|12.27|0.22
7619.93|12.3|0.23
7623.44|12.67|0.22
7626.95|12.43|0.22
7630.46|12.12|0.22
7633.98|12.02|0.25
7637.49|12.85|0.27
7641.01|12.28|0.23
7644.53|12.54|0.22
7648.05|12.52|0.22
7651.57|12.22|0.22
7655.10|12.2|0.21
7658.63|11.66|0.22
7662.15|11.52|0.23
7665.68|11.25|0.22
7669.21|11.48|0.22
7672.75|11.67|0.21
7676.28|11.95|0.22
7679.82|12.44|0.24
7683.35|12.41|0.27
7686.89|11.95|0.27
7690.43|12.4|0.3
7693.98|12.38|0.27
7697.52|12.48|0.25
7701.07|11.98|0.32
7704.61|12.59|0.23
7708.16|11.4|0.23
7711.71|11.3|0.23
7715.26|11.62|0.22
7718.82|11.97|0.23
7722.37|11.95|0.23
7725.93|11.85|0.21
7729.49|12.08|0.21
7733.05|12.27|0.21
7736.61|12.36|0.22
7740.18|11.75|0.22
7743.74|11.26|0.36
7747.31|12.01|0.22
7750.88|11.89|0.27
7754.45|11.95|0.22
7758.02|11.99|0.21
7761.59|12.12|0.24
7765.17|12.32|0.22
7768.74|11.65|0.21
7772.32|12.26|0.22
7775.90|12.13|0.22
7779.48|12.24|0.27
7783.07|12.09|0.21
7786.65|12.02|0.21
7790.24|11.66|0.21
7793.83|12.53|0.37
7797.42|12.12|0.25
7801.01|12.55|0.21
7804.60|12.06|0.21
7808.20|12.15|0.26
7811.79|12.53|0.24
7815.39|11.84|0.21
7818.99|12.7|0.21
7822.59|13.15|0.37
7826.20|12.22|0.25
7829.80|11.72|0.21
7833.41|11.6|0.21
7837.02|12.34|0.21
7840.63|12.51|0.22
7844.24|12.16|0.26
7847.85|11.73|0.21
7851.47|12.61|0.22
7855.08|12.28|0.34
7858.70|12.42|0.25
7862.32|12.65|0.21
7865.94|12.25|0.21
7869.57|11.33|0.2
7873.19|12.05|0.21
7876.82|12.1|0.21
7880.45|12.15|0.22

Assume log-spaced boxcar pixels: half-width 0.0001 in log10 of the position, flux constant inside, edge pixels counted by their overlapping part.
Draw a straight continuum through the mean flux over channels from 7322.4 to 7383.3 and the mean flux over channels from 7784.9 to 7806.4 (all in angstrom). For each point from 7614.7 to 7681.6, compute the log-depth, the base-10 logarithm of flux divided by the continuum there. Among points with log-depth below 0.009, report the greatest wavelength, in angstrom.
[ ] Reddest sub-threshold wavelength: 7679.82 angstrom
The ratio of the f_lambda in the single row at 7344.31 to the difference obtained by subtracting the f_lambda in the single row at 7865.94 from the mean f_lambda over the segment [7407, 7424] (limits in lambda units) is 30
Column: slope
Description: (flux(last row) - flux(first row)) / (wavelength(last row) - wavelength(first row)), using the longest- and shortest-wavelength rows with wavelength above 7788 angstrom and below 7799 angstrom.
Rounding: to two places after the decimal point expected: 0.06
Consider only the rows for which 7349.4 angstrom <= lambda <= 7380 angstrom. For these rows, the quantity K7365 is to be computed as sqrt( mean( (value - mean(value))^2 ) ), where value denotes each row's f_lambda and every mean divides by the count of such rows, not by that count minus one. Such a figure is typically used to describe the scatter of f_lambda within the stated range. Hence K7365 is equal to 0.30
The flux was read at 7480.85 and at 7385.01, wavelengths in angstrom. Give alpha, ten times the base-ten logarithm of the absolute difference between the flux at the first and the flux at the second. -20.0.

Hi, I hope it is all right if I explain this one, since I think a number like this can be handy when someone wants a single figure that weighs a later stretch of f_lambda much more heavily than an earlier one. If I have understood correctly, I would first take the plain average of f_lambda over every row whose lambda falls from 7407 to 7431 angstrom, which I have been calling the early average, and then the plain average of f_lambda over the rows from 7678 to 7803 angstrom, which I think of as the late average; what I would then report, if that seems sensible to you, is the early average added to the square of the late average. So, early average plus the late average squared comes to 158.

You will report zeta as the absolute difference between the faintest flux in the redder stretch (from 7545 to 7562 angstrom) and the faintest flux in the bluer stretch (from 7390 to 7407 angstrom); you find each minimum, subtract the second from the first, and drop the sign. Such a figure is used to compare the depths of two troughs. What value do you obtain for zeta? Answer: 0.5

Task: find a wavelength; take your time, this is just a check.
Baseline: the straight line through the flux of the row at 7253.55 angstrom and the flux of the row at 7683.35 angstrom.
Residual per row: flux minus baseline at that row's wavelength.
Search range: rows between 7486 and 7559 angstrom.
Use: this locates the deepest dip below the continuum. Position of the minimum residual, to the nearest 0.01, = 7546.59 angstrom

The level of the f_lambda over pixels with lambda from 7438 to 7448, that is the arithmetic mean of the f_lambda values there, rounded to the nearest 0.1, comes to 12.6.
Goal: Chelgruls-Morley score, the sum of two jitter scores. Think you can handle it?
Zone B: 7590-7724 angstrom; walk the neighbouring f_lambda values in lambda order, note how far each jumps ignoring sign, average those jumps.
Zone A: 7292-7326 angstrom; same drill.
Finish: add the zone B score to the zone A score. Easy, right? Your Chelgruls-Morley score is 0.79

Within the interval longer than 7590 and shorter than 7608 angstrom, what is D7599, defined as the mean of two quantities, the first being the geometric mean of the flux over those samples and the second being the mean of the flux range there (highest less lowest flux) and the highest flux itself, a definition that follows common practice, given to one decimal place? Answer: 9.5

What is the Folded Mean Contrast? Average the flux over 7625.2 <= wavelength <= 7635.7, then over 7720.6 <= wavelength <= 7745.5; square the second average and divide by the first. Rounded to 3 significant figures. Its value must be 11.7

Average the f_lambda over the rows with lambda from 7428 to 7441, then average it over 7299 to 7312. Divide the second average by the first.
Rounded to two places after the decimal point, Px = 0.96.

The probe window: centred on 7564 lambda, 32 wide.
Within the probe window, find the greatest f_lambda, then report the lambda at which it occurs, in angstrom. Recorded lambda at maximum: 7557.02 angstrom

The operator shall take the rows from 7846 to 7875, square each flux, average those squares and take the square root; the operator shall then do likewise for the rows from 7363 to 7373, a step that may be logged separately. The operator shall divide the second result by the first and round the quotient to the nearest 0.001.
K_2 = 1.032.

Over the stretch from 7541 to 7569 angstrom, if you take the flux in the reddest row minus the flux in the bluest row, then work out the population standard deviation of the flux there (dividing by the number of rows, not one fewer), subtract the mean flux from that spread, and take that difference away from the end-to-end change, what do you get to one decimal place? 12.9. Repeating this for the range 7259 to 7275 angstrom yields 12.4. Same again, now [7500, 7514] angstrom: 12.0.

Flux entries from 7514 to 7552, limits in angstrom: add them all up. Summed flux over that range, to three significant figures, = 145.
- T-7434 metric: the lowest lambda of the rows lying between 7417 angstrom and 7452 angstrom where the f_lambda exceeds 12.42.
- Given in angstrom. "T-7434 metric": 7419.09 angstrom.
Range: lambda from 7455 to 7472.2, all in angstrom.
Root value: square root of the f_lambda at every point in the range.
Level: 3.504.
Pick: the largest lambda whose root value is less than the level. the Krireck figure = 7460.21 angstrom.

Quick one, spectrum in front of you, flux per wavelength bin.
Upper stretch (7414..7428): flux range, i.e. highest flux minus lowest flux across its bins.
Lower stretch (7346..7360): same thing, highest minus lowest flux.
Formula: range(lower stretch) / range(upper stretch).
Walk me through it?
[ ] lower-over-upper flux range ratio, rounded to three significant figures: 8.57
